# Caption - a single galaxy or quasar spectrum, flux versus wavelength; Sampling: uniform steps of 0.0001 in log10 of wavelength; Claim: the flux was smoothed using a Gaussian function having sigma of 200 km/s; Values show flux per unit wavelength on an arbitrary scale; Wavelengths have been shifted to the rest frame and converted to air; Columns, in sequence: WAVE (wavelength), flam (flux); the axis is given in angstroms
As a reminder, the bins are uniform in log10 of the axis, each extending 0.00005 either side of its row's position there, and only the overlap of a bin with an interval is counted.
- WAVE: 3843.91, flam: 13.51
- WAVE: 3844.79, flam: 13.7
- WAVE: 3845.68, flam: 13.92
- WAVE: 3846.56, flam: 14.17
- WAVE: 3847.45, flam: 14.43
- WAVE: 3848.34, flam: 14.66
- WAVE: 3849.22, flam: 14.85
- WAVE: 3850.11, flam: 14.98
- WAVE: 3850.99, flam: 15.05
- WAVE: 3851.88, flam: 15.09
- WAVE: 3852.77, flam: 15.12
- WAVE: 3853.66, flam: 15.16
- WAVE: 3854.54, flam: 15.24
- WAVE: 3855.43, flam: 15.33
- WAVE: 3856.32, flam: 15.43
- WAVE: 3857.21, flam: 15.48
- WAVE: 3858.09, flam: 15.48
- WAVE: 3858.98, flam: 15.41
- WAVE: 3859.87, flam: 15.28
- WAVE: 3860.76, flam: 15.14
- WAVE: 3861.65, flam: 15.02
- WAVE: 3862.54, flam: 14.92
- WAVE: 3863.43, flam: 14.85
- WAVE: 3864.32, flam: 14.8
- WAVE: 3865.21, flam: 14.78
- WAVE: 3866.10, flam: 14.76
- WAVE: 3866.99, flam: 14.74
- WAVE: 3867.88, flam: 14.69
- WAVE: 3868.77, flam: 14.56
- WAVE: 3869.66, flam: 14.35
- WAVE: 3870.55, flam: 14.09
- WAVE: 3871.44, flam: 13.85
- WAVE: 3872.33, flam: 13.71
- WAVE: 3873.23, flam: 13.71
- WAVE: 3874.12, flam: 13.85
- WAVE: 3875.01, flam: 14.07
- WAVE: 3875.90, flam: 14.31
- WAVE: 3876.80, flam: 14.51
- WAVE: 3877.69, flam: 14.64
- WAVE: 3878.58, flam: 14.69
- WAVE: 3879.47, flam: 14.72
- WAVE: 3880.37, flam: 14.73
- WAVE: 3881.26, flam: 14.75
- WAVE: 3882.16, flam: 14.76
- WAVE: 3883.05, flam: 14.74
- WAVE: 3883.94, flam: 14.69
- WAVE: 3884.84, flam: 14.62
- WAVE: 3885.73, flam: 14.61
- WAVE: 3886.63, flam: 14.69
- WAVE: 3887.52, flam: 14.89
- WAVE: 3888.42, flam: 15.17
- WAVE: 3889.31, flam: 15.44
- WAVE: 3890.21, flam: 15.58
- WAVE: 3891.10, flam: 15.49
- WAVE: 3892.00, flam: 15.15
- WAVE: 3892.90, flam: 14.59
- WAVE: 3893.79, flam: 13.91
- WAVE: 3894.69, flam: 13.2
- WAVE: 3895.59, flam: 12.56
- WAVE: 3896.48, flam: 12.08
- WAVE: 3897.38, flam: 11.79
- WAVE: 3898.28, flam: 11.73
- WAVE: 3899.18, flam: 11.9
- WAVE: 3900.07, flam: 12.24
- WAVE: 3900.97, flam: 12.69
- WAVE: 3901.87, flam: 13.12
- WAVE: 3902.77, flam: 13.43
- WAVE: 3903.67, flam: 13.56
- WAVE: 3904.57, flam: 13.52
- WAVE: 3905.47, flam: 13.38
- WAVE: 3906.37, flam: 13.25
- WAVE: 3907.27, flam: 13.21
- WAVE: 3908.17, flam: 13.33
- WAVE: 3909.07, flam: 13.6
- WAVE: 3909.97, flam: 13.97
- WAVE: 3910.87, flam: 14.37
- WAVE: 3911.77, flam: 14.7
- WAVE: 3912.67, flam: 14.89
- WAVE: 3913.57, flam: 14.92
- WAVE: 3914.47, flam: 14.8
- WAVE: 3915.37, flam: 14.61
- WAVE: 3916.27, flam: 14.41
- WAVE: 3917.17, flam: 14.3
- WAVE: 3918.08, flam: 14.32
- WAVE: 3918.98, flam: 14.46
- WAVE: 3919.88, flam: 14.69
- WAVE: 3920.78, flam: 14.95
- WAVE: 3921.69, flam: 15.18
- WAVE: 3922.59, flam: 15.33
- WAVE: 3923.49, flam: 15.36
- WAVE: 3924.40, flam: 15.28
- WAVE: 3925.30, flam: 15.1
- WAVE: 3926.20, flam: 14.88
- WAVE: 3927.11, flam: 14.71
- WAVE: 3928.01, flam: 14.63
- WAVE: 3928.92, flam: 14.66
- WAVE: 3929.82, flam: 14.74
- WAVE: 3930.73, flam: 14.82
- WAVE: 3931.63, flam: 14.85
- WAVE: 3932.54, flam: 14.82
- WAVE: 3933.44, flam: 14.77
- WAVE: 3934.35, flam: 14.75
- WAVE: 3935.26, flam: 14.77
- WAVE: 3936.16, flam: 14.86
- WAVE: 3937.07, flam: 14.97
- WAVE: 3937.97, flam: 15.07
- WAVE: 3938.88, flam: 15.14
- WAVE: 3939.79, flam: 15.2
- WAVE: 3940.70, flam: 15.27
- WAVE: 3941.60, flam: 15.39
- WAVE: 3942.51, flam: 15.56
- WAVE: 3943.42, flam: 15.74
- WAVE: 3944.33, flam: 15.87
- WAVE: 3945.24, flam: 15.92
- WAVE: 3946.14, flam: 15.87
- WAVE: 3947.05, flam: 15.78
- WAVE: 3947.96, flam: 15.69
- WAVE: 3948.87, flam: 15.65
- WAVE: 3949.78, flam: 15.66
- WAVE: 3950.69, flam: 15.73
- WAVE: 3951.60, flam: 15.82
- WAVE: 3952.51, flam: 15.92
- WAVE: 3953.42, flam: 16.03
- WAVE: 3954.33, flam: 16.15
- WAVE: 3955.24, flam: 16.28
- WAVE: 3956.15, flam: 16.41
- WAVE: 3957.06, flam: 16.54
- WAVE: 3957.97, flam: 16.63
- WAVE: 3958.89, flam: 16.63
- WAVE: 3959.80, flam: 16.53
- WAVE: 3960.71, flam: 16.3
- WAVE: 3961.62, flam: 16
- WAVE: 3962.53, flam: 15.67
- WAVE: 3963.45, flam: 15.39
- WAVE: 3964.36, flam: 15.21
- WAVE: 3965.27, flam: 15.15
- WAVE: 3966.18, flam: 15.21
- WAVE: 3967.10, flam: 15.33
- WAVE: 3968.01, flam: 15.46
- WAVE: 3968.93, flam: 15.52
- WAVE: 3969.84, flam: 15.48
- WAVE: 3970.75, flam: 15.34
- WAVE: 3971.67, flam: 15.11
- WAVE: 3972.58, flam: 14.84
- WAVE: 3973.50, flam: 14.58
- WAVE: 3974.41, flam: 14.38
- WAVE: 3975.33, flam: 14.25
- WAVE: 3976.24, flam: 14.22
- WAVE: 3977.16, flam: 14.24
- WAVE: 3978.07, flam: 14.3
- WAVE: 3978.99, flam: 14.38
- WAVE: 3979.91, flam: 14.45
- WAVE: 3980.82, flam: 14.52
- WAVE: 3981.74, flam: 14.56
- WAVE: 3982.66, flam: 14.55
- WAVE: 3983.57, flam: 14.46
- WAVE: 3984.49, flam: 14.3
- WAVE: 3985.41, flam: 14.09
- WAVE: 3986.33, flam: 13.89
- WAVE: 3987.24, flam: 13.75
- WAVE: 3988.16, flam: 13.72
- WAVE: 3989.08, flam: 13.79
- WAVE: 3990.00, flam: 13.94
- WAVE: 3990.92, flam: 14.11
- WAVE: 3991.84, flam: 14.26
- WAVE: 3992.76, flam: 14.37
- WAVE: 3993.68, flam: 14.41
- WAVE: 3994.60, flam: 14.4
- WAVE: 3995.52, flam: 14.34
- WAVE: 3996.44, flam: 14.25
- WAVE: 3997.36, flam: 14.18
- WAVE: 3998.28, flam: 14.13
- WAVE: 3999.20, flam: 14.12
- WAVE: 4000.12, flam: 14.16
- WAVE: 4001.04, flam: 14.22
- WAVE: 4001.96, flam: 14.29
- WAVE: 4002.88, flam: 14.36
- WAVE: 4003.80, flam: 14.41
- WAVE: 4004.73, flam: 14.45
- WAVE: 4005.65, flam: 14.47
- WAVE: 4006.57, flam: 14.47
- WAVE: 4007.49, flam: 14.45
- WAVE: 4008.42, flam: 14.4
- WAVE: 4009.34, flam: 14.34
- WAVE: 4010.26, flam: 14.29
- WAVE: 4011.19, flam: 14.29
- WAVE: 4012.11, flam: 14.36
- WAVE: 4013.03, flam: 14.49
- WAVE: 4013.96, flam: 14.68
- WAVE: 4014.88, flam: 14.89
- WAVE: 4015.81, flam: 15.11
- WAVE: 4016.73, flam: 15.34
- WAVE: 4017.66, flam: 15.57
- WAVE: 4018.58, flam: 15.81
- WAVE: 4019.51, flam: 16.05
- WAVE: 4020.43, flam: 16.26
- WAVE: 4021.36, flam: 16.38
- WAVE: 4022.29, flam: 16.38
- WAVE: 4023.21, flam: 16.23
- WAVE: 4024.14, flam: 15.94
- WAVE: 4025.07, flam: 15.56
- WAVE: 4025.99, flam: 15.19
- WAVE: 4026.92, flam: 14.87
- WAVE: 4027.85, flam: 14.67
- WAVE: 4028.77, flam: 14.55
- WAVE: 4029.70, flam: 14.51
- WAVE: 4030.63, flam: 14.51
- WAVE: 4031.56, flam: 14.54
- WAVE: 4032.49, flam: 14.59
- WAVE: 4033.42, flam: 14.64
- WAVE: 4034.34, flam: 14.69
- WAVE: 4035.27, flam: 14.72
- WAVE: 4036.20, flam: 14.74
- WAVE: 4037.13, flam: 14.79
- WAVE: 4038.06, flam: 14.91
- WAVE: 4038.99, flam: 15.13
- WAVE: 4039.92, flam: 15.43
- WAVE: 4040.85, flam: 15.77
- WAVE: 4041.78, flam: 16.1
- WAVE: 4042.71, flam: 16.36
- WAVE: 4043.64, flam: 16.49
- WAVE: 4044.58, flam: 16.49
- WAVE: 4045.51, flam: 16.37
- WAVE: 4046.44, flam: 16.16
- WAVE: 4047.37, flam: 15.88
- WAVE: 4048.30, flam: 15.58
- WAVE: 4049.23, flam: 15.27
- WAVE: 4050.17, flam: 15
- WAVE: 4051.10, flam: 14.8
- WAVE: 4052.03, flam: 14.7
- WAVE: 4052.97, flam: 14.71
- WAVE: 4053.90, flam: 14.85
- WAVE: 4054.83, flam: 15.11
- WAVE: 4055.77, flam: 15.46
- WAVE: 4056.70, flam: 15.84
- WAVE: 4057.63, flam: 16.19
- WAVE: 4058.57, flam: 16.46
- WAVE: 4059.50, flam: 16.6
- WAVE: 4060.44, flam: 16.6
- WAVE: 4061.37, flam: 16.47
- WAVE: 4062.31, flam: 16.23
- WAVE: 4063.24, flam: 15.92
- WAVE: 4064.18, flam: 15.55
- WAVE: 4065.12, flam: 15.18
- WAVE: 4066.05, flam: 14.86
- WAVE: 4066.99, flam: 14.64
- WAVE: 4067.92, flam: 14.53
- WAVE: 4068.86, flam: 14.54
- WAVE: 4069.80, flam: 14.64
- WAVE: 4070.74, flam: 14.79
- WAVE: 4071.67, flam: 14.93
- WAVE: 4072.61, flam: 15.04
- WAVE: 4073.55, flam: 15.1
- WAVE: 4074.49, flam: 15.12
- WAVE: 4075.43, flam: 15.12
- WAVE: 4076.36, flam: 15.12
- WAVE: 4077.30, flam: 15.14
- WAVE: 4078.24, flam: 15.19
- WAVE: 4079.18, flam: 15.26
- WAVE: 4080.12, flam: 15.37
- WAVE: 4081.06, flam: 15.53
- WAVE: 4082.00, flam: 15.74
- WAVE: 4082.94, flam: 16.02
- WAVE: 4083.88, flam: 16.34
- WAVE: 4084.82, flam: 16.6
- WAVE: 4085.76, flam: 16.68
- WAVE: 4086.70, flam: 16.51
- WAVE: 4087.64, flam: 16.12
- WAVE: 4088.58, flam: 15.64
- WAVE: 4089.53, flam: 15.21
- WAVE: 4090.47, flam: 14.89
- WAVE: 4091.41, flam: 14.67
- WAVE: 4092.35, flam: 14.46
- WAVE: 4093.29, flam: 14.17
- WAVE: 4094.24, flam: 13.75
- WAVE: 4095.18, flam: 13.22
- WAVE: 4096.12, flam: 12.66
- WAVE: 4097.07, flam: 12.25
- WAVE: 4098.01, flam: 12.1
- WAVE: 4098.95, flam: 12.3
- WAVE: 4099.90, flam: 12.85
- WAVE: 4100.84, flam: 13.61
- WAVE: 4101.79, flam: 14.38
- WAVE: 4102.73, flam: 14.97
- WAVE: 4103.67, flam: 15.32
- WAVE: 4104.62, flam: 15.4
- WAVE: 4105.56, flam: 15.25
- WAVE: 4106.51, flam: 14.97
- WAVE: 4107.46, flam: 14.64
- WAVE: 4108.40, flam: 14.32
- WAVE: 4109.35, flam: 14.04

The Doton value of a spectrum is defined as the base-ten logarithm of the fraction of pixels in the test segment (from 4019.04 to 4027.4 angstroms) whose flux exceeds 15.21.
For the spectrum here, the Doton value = -0.11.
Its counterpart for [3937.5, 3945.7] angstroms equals -0.18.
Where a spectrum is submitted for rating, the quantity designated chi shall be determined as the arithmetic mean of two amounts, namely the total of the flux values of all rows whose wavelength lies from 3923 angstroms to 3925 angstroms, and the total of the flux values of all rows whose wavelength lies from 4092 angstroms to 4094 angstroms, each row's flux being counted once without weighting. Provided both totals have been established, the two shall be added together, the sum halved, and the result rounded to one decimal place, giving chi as 29.6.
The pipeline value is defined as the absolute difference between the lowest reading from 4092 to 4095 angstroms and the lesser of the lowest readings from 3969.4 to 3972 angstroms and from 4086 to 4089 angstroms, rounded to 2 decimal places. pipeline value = 1.36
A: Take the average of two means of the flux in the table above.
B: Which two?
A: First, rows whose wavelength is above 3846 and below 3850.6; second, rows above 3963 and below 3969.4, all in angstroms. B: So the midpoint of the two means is 15.0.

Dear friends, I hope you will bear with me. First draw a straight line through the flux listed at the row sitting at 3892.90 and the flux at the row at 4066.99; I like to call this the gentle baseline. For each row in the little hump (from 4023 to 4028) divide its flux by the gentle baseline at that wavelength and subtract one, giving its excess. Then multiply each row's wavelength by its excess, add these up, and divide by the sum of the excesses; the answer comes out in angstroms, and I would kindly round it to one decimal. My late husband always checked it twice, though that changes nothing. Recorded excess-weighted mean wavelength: 4024.4 angstroms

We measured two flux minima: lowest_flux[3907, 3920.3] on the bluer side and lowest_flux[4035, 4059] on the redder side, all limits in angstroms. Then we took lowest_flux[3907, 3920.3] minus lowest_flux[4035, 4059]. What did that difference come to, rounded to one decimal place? -1.5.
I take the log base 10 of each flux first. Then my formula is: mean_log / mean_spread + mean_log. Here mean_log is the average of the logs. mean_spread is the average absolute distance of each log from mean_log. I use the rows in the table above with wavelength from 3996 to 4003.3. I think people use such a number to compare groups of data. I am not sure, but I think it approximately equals 571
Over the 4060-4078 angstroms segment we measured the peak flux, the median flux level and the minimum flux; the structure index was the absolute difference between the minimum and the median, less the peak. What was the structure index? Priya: -16.0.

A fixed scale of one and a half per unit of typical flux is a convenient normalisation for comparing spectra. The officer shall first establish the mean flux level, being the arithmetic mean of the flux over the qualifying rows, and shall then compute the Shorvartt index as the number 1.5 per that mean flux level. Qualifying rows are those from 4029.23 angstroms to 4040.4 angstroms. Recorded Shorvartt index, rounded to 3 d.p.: 0.102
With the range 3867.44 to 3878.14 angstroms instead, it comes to 0.106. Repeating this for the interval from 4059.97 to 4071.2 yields 0.098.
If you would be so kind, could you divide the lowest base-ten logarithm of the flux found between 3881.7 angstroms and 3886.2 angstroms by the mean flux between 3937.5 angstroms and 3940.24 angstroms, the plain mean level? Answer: 0.077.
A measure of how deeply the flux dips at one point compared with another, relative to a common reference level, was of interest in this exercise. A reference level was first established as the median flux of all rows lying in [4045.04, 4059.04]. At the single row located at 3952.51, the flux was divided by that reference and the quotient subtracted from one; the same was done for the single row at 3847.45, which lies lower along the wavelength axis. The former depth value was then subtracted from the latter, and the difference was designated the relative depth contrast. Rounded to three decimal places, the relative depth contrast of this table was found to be 0.096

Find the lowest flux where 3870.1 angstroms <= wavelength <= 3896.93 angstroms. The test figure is 12.08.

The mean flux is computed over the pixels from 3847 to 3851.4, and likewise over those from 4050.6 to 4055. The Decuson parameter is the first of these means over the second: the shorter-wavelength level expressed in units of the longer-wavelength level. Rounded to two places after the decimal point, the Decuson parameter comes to 1.00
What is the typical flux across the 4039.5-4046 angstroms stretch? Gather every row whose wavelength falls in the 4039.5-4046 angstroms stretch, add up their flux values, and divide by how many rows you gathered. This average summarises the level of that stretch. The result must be 16.1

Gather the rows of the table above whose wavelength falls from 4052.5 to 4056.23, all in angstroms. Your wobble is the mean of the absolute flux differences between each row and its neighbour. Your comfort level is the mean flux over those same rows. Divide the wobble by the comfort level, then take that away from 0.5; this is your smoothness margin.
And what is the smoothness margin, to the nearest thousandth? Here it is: 0.483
